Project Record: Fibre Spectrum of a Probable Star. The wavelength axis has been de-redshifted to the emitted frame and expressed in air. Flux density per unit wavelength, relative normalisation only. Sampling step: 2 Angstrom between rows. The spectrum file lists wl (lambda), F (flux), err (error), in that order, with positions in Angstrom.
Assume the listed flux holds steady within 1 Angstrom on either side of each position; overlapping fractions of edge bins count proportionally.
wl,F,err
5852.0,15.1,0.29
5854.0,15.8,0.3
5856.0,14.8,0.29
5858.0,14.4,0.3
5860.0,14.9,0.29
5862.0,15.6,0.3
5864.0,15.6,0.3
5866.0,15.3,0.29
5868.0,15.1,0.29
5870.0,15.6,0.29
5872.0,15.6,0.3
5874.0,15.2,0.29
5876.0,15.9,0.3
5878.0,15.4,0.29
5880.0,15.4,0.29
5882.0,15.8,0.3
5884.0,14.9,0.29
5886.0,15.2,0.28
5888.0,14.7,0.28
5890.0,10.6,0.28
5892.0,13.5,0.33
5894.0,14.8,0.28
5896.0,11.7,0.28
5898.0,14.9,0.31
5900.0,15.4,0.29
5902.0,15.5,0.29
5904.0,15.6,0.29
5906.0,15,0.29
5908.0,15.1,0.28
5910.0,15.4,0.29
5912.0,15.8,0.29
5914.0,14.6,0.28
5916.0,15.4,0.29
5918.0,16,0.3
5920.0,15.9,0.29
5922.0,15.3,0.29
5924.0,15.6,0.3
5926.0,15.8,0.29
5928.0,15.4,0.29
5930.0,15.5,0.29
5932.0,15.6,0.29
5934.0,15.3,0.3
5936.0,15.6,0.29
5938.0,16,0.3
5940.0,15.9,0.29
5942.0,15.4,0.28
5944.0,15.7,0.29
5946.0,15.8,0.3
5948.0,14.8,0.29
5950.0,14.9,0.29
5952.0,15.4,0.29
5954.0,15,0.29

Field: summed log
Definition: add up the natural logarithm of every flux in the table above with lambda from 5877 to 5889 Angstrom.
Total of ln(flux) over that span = 16.34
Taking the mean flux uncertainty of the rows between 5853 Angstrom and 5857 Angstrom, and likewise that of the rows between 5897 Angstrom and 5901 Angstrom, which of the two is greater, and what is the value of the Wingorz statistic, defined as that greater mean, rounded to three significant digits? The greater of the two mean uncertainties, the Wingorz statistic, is 0.300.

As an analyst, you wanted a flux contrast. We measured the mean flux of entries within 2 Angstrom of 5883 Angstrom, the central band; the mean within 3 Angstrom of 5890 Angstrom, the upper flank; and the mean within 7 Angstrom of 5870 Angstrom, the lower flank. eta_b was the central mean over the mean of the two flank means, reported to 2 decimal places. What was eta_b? 1.08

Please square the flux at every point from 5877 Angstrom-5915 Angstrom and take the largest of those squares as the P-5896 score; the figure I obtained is 250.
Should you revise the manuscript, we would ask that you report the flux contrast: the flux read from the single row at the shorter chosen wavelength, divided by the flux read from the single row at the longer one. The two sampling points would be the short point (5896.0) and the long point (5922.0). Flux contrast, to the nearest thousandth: 0.765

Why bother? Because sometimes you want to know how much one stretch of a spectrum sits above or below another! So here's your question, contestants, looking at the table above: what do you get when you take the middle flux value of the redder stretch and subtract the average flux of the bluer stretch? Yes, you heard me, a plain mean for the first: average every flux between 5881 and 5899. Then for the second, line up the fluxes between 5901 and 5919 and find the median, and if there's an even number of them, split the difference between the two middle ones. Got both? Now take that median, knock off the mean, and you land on 1.4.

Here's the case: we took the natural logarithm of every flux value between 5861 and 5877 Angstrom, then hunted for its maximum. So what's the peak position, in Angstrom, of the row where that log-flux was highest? 5876.0 Angstrom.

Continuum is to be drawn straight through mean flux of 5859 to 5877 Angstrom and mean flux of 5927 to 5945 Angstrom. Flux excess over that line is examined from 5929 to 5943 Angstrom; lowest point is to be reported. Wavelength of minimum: 5934.0 Angstrom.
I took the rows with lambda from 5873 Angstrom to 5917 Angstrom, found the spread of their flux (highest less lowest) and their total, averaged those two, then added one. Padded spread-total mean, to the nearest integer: 167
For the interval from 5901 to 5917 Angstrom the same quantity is 63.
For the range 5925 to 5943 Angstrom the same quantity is 72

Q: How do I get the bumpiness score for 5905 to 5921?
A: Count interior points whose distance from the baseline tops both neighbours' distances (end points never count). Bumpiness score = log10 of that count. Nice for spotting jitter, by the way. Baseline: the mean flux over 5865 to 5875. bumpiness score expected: 0.30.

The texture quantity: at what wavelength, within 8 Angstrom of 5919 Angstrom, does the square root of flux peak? 5918.0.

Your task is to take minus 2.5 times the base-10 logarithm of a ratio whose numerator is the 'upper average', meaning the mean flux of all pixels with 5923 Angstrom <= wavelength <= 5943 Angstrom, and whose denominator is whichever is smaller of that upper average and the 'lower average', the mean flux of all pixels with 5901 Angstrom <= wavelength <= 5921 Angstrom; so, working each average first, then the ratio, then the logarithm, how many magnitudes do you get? -0.013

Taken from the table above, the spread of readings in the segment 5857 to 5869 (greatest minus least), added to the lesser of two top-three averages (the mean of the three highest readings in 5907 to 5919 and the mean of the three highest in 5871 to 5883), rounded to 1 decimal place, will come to 16.9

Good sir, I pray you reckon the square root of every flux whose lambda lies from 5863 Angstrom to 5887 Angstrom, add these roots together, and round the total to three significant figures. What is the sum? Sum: 47.1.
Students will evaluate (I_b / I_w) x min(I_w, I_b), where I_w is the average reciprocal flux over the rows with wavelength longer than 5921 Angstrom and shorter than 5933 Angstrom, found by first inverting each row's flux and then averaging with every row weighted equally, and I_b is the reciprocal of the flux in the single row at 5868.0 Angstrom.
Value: 0.0662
